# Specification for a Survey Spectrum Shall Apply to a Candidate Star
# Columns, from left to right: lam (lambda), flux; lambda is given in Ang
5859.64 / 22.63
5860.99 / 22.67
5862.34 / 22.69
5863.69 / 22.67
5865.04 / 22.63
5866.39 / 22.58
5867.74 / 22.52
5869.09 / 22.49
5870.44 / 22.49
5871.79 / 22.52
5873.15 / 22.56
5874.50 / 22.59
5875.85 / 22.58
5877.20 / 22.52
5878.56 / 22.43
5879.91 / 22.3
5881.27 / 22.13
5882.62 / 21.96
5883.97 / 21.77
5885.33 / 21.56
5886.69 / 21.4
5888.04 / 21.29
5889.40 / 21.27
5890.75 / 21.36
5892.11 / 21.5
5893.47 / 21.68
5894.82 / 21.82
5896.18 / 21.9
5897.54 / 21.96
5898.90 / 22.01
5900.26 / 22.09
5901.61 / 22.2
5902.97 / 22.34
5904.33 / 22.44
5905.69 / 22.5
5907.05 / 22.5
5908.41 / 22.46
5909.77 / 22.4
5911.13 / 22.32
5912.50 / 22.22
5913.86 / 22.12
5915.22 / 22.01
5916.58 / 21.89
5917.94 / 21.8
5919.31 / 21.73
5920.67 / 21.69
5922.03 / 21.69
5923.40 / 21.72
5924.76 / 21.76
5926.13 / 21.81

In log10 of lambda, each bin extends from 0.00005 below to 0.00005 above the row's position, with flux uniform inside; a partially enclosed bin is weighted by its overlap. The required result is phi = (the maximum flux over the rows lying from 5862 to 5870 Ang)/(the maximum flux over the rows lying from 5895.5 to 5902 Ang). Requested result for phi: 1.02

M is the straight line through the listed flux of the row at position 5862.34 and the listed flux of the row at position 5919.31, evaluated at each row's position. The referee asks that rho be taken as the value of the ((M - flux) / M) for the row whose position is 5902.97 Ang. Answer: -0.015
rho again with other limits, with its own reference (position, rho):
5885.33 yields 0.033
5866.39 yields 0.002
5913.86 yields -0.014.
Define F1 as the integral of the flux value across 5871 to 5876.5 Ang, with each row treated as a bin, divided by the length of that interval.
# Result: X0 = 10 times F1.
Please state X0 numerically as 226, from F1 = 22.6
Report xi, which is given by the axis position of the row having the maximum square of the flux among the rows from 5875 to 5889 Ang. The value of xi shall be 5875.85 Ang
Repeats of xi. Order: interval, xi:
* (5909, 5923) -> 5909.77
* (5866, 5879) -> 5874.50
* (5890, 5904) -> 5902.97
